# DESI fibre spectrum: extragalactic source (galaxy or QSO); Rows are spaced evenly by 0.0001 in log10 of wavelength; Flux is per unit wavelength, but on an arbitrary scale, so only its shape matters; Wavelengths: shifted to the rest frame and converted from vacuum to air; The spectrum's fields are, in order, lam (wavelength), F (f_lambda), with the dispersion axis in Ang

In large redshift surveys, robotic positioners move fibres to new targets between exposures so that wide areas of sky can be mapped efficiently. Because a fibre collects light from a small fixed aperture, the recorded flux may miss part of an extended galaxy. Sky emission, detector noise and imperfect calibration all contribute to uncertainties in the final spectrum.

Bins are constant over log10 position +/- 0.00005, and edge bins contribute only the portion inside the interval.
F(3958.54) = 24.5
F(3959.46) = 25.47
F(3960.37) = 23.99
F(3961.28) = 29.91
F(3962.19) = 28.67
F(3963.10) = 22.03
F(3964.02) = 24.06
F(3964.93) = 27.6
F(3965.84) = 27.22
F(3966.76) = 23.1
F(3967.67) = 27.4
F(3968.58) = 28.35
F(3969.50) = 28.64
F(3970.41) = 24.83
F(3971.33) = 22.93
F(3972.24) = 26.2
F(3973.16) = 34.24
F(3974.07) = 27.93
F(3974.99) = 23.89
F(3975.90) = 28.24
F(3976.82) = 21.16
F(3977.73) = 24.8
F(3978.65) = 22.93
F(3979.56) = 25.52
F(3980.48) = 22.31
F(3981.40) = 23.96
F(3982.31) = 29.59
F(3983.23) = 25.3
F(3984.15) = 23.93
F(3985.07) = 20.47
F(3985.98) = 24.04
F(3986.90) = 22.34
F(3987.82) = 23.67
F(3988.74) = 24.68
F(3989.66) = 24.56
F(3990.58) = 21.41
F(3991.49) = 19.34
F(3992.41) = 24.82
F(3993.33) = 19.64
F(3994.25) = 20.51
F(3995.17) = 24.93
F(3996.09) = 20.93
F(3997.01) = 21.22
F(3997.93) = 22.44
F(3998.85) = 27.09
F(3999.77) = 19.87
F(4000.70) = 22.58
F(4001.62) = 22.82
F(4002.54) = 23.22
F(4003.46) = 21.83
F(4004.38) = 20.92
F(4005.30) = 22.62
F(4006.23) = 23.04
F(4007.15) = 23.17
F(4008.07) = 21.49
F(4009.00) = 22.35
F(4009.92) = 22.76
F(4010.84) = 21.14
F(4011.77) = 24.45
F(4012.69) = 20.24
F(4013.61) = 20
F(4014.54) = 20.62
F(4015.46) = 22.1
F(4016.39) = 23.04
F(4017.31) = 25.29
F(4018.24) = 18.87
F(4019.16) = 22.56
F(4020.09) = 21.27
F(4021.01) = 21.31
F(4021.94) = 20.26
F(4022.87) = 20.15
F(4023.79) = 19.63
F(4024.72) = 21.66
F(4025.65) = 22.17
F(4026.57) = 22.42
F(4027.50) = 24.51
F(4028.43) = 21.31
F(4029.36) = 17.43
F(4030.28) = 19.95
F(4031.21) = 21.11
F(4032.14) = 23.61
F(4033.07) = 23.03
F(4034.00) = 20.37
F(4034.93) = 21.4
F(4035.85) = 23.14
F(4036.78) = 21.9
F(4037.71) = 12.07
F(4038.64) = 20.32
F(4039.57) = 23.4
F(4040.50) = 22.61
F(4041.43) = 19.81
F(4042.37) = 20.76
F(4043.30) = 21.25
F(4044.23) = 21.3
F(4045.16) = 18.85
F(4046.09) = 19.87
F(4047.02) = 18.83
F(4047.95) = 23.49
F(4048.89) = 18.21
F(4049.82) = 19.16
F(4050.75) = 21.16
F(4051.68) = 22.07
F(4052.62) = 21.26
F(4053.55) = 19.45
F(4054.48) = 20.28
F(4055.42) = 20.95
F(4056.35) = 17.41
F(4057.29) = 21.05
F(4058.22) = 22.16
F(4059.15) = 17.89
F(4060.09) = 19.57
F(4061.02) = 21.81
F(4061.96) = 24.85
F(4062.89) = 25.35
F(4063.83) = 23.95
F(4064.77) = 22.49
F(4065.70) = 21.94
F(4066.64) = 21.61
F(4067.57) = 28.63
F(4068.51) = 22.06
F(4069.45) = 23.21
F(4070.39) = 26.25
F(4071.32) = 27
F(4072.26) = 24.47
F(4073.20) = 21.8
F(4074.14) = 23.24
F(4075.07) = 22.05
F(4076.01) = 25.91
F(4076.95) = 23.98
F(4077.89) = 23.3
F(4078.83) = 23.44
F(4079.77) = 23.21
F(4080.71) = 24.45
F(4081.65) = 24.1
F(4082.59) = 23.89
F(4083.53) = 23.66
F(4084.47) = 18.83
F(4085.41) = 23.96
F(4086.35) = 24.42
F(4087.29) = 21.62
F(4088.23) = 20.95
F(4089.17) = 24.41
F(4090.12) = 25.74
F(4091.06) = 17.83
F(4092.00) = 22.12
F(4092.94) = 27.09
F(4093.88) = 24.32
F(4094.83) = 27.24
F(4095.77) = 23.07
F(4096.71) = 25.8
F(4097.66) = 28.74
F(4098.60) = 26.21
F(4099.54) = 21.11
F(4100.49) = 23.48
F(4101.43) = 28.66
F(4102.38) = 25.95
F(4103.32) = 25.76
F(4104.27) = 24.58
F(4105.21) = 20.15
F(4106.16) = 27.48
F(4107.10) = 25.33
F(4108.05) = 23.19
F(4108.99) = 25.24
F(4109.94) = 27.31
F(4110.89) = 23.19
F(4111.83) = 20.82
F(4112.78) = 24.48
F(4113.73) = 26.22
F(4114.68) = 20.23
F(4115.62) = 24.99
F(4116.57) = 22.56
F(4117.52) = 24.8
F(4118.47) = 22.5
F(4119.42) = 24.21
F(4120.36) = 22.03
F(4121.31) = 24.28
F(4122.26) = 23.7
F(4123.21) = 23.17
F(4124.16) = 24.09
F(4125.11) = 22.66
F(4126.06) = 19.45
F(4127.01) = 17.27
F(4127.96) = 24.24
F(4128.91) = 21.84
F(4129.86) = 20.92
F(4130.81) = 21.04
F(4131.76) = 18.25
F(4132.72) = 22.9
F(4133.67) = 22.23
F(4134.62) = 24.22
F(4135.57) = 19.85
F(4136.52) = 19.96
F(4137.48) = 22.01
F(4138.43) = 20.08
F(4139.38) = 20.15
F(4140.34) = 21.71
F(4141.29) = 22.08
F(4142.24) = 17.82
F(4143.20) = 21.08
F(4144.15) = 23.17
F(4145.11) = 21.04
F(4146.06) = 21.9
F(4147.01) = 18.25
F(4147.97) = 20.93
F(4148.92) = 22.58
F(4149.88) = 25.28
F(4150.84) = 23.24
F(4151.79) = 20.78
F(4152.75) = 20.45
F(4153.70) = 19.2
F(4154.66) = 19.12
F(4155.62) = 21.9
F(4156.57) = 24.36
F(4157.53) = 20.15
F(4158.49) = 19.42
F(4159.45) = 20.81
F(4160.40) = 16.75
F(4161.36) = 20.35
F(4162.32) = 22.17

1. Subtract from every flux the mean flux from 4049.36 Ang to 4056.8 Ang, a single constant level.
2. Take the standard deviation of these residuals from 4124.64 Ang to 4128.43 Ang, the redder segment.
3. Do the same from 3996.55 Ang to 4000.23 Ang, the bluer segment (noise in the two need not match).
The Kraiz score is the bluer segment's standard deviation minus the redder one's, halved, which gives 0.0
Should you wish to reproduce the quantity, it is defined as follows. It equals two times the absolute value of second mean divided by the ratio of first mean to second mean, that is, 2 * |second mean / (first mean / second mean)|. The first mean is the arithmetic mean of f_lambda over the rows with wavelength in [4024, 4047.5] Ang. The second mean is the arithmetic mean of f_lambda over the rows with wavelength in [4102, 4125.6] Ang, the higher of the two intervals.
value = 54.9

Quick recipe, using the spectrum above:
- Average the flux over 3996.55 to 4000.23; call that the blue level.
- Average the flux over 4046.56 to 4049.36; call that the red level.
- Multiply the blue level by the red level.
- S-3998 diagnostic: 457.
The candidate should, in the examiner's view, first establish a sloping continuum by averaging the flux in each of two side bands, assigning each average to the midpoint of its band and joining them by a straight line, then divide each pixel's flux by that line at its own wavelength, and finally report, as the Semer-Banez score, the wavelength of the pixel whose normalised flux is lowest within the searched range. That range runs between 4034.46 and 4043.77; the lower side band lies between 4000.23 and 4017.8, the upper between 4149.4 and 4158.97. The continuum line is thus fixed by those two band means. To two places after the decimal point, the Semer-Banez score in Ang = 4037.71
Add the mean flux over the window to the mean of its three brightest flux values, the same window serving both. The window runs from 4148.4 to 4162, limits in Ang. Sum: 45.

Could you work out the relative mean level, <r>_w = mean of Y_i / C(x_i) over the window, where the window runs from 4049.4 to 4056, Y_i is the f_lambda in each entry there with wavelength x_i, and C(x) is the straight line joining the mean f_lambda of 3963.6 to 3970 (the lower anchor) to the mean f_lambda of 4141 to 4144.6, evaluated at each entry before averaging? 0.86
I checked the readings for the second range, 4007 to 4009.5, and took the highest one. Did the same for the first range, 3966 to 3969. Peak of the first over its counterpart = 1.22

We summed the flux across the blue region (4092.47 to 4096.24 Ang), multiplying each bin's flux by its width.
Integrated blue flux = 96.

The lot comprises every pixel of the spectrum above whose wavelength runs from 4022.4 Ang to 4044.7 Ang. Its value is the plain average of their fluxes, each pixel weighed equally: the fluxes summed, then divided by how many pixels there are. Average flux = 21.1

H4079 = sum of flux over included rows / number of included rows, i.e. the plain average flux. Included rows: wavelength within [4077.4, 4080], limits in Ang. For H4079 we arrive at 23.3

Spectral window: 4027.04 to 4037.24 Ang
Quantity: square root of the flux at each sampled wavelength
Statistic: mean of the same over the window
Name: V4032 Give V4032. 4.6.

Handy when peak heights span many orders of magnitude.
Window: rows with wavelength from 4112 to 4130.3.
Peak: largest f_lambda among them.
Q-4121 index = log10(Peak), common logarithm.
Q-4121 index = 1.42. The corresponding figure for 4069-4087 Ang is 1.43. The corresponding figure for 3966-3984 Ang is 1.53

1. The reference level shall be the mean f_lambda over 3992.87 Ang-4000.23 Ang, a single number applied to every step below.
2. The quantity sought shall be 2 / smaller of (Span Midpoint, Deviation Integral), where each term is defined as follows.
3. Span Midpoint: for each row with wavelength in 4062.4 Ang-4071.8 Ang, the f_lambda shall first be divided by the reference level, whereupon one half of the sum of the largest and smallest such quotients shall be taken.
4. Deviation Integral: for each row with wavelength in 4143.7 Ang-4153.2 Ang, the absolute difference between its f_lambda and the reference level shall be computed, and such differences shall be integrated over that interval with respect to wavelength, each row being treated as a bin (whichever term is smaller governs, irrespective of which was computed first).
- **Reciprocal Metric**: 1.76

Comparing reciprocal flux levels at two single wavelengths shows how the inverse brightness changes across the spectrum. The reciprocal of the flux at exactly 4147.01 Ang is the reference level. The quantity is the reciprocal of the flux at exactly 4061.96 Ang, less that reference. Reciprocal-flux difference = -0.015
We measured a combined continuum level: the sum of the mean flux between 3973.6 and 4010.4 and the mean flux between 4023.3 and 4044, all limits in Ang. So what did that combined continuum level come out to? 44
